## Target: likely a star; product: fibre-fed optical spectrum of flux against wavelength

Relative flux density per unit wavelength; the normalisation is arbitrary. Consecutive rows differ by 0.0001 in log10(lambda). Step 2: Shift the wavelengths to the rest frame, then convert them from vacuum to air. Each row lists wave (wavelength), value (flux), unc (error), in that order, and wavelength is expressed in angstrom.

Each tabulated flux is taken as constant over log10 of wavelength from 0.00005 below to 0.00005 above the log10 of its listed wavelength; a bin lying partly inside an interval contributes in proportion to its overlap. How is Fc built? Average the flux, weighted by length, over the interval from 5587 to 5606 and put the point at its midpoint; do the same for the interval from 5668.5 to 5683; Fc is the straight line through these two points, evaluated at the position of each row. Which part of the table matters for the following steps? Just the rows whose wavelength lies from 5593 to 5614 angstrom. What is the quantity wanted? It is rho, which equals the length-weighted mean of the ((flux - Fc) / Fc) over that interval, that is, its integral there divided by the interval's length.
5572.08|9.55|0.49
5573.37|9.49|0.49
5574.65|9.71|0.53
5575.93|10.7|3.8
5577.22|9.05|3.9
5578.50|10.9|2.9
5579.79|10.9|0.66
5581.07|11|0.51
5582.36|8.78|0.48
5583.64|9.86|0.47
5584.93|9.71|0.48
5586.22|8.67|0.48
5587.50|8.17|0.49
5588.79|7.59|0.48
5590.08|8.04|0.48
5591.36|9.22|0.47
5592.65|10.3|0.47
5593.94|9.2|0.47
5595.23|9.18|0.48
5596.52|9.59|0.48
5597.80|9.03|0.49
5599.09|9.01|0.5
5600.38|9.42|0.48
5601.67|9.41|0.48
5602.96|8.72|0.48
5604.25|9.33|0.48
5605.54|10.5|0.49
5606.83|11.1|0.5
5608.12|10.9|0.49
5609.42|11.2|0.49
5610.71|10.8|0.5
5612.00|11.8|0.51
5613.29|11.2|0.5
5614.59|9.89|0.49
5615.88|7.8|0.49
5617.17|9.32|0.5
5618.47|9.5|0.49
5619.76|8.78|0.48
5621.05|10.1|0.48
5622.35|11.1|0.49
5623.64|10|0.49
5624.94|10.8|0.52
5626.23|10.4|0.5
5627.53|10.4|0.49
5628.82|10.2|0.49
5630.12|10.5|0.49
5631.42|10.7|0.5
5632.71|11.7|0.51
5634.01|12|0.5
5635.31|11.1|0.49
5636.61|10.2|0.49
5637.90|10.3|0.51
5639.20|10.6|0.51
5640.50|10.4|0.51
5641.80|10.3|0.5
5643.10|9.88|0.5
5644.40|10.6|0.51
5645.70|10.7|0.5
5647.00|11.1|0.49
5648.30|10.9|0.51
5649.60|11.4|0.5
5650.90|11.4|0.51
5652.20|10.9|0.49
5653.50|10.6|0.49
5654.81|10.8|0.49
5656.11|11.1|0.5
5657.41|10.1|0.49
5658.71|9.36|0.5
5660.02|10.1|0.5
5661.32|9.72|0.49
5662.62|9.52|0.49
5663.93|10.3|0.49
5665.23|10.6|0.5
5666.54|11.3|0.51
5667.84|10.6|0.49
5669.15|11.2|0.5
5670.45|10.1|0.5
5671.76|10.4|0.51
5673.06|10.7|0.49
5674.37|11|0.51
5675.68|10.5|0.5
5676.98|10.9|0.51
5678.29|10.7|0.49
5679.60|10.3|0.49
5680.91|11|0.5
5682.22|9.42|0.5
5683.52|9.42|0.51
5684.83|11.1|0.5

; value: 0.0849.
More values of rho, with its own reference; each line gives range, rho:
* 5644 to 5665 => 0.0366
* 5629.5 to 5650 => 0.0876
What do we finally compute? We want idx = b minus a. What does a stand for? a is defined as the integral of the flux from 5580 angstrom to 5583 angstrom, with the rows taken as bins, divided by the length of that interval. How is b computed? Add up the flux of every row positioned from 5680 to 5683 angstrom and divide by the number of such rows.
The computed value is 0.2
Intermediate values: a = 10.0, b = 10.2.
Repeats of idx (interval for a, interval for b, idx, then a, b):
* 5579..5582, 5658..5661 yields -1.0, 10.7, 9.7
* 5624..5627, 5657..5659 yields -0.8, 10.5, 9.7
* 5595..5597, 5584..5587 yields -0.2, 9.4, 9.2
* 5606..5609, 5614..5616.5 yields -2.1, 11.0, 8.8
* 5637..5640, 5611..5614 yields 1.1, 10.4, 11.5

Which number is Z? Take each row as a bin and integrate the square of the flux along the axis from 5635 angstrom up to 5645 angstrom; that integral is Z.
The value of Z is 1082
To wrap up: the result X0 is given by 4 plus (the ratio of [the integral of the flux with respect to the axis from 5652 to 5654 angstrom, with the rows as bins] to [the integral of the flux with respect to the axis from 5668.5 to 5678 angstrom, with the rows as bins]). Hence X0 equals 4.2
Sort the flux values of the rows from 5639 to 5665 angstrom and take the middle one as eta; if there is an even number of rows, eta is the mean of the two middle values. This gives 10.6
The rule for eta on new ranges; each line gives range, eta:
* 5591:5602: 9.2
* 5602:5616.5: 10.8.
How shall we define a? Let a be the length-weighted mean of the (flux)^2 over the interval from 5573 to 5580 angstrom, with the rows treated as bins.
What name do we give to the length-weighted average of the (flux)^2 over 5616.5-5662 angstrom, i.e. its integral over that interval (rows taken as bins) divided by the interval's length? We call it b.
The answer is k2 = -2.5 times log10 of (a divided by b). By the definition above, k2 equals 0.08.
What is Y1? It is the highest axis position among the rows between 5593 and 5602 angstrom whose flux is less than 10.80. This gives 5601.67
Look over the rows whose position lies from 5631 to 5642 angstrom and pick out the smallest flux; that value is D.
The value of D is 10.2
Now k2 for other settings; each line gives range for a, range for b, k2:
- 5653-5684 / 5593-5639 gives -0.05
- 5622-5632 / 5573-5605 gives -0.23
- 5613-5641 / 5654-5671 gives 0.01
